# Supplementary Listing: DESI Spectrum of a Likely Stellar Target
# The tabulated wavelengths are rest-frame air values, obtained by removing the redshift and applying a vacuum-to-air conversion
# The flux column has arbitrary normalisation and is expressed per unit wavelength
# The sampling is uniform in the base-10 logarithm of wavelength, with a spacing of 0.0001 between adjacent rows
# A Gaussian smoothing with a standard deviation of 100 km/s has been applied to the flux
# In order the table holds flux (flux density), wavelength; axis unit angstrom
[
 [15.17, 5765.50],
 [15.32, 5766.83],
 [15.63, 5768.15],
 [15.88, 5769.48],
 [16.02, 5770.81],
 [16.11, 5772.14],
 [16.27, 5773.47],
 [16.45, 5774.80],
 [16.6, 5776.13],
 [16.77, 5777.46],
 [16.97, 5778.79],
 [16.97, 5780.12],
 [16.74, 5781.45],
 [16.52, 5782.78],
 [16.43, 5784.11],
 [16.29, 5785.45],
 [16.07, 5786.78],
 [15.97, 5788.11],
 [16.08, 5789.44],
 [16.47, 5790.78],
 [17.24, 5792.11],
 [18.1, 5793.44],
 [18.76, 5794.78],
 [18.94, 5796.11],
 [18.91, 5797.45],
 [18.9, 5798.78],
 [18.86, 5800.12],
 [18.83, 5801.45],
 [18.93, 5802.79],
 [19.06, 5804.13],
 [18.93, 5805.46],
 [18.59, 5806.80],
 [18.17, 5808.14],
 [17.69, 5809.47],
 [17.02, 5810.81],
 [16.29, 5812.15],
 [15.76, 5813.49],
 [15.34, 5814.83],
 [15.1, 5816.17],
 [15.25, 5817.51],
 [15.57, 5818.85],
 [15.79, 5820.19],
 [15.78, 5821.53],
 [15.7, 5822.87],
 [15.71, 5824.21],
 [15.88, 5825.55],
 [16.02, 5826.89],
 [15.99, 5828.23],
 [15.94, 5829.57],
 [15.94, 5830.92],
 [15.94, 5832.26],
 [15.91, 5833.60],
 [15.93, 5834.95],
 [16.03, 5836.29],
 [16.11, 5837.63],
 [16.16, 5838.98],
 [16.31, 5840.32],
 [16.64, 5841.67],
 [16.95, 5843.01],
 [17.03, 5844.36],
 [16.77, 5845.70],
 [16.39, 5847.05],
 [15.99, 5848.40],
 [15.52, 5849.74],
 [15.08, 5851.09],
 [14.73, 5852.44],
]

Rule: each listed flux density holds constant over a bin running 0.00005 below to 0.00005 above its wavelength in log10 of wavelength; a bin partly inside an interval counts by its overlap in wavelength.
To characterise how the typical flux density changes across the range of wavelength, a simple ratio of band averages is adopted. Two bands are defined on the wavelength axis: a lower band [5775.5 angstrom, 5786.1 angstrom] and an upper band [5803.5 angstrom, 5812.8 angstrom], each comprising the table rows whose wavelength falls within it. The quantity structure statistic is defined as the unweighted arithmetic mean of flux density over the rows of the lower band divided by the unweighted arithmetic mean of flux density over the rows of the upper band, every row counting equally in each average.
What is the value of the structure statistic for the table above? 0.93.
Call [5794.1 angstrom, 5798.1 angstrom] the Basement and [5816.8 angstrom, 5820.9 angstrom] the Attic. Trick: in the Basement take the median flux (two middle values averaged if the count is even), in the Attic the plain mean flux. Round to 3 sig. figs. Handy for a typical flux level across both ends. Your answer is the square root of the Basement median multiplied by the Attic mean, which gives 17.1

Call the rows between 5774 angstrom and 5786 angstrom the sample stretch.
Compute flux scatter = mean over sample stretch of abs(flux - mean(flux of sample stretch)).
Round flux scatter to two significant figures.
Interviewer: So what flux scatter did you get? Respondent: 0.20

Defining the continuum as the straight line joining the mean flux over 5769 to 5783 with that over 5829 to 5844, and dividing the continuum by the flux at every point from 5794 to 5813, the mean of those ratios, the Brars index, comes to 0.89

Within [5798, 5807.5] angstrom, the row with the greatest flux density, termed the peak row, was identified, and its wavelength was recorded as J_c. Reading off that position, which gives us 5804.13 angstrom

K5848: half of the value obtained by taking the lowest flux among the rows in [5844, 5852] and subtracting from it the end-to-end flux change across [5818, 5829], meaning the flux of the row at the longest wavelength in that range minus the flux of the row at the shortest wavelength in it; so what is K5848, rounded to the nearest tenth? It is 7.3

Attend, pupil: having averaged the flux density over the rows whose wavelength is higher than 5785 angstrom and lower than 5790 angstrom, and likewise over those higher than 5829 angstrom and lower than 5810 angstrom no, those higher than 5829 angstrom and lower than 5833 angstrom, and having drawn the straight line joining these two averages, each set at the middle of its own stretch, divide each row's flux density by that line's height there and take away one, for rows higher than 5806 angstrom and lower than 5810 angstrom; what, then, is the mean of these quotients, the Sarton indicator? 0.13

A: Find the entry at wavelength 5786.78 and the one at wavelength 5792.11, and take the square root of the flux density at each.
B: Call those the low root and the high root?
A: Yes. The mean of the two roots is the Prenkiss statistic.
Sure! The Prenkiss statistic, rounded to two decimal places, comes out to 4.08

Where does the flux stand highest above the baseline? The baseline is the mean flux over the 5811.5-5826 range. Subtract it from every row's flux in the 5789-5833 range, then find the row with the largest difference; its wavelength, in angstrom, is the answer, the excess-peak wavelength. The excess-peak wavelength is 5804.13 angstrom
